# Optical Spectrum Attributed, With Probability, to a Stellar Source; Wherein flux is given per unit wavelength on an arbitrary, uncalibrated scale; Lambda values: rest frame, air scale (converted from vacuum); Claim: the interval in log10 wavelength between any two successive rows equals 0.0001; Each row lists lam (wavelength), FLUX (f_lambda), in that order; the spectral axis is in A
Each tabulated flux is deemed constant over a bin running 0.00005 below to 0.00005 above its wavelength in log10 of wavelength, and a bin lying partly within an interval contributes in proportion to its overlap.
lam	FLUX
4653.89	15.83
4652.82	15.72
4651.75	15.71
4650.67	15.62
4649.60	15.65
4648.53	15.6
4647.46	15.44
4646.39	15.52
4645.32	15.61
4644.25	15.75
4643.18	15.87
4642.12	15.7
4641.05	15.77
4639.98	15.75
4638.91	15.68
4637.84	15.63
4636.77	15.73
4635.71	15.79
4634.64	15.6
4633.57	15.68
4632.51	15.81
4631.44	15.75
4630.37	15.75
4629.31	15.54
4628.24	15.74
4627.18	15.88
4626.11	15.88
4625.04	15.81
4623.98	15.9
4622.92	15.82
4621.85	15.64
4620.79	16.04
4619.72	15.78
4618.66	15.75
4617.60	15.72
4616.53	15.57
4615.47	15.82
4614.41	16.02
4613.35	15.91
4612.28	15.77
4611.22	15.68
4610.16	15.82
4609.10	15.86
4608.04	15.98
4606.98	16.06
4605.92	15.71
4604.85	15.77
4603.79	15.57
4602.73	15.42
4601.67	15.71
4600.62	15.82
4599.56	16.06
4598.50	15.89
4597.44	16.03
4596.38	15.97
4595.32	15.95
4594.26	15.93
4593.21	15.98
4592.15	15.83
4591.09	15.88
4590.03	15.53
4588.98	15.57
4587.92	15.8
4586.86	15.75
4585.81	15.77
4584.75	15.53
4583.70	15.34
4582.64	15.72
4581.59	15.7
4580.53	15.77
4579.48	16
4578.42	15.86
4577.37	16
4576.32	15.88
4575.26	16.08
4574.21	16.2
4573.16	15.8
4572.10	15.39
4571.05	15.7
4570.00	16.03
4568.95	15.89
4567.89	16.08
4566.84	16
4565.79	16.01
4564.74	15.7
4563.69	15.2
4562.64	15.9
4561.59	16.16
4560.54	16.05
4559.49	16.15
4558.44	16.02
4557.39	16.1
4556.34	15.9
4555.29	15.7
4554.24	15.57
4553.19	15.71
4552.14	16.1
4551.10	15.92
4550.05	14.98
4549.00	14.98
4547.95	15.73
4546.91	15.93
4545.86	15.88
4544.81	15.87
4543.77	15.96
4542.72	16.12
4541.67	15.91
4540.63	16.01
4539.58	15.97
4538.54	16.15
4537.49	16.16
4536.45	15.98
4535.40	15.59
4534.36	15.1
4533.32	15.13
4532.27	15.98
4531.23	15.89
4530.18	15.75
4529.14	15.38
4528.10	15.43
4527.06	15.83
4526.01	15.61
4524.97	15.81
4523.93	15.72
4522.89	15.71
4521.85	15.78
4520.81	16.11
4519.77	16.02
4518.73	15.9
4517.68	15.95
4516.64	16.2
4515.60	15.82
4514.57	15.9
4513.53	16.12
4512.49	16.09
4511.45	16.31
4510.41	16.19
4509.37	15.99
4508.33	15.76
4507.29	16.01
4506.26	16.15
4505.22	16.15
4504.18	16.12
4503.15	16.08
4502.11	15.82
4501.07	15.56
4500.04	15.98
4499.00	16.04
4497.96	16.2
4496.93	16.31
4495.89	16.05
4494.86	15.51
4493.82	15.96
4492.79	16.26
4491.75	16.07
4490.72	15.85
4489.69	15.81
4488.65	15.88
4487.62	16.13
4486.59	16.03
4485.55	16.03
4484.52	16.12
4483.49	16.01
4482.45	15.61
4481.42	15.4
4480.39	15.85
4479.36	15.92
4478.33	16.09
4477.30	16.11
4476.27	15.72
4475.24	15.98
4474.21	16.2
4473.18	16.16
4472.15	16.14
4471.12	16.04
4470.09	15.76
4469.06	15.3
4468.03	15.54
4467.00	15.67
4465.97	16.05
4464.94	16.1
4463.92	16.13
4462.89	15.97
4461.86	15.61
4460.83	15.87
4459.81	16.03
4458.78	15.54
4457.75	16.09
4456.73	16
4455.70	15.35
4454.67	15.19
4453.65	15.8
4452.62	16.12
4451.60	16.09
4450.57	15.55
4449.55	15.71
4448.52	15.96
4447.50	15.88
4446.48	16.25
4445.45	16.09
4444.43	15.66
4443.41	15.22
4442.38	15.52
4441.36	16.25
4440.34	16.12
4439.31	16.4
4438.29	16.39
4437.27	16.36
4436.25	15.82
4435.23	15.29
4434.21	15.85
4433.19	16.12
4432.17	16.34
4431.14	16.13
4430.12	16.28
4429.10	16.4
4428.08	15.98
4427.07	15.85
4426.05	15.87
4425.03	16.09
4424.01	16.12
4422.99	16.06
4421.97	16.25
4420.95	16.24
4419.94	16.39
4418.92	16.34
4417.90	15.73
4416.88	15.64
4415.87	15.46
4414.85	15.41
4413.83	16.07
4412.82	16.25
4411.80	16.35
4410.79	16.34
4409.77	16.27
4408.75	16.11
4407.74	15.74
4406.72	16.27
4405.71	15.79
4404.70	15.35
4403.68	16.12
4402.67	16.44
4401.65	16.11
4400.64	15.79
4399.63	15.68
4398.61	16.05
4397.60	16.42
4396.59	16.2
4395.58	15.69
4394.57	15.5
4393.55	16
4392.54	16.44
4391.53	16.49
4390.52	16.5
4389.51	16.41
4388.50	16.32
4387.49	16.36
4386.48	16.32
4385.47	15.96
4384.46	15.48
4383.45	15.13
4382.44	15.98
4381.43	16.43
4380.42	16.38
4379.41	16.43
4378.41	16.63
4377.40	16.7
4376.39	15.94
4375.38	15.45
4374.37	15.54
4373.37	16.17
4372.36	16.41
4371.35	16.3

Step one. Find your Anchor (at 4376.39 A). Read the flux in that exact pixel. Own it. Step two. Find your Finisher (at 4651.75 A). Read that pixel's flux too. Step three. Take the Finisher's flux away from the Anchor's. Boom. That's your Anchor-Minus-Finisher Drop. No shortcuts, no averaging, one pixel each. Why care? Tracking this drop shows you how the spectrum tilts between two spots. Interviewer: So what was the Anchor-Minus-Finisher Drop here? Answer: 0.23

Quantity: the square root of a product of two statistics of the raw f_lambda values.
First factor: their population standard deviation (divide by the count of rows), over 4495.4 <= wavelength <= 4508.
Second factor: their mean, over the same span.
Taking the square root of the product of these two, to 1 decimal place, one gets 1.7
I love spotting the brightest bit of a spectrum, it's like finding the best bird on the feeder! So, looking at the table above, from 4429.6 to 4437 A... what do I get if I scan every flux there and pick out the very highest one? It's 16.34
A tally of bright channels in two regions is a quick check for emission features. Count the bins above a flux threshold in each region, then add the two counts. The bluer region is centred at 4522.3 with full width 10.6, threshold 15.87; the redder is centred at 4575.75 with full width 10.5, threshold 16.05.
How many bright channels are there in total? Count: 6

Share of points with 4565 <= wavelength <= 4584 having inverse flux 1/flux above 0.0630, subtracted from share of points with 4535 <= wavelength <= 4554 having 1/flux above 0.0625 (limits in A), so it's 0.28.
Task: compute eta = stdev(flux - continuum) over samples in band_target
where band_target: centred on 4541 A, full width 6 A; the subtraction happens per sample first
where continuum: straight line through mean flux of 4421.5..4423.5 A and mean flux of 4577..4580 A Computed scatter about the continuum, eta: 0.09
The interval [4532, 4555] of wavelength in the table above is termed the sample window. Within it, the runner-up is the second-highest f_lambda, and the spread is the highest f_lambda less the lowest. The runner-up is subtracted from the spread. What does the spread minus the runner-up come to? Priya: -14.97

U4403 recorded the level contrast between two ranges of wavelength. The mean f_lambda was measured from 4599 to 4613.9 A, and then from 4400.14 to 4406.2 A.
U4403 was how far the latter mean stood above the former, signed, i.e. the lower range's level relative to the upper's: 0.14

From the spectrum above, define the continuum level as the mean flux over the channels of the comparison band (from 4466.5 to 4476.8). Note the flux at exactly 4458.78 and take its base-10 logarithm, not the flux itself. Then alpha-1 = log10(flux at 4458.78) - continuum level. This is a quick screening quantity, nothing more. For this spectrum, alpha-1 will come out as -14.7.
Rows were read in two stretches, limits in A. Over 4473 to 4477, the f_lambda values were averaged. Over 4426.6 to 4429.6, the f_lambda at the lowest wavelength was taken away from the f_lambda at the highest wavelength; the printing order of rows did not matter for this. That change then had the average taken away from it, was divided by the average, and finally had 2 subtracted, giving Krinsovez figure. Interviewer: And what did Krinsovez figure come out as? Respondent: -2.966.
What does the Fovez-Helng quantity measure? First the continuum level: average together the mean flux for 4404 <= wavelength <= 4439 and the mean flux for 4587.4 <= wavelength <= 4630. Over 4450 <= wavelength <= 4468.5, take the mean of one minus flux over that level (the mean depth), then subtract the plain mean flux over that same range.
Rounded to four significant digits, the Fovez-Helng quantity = -15.81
